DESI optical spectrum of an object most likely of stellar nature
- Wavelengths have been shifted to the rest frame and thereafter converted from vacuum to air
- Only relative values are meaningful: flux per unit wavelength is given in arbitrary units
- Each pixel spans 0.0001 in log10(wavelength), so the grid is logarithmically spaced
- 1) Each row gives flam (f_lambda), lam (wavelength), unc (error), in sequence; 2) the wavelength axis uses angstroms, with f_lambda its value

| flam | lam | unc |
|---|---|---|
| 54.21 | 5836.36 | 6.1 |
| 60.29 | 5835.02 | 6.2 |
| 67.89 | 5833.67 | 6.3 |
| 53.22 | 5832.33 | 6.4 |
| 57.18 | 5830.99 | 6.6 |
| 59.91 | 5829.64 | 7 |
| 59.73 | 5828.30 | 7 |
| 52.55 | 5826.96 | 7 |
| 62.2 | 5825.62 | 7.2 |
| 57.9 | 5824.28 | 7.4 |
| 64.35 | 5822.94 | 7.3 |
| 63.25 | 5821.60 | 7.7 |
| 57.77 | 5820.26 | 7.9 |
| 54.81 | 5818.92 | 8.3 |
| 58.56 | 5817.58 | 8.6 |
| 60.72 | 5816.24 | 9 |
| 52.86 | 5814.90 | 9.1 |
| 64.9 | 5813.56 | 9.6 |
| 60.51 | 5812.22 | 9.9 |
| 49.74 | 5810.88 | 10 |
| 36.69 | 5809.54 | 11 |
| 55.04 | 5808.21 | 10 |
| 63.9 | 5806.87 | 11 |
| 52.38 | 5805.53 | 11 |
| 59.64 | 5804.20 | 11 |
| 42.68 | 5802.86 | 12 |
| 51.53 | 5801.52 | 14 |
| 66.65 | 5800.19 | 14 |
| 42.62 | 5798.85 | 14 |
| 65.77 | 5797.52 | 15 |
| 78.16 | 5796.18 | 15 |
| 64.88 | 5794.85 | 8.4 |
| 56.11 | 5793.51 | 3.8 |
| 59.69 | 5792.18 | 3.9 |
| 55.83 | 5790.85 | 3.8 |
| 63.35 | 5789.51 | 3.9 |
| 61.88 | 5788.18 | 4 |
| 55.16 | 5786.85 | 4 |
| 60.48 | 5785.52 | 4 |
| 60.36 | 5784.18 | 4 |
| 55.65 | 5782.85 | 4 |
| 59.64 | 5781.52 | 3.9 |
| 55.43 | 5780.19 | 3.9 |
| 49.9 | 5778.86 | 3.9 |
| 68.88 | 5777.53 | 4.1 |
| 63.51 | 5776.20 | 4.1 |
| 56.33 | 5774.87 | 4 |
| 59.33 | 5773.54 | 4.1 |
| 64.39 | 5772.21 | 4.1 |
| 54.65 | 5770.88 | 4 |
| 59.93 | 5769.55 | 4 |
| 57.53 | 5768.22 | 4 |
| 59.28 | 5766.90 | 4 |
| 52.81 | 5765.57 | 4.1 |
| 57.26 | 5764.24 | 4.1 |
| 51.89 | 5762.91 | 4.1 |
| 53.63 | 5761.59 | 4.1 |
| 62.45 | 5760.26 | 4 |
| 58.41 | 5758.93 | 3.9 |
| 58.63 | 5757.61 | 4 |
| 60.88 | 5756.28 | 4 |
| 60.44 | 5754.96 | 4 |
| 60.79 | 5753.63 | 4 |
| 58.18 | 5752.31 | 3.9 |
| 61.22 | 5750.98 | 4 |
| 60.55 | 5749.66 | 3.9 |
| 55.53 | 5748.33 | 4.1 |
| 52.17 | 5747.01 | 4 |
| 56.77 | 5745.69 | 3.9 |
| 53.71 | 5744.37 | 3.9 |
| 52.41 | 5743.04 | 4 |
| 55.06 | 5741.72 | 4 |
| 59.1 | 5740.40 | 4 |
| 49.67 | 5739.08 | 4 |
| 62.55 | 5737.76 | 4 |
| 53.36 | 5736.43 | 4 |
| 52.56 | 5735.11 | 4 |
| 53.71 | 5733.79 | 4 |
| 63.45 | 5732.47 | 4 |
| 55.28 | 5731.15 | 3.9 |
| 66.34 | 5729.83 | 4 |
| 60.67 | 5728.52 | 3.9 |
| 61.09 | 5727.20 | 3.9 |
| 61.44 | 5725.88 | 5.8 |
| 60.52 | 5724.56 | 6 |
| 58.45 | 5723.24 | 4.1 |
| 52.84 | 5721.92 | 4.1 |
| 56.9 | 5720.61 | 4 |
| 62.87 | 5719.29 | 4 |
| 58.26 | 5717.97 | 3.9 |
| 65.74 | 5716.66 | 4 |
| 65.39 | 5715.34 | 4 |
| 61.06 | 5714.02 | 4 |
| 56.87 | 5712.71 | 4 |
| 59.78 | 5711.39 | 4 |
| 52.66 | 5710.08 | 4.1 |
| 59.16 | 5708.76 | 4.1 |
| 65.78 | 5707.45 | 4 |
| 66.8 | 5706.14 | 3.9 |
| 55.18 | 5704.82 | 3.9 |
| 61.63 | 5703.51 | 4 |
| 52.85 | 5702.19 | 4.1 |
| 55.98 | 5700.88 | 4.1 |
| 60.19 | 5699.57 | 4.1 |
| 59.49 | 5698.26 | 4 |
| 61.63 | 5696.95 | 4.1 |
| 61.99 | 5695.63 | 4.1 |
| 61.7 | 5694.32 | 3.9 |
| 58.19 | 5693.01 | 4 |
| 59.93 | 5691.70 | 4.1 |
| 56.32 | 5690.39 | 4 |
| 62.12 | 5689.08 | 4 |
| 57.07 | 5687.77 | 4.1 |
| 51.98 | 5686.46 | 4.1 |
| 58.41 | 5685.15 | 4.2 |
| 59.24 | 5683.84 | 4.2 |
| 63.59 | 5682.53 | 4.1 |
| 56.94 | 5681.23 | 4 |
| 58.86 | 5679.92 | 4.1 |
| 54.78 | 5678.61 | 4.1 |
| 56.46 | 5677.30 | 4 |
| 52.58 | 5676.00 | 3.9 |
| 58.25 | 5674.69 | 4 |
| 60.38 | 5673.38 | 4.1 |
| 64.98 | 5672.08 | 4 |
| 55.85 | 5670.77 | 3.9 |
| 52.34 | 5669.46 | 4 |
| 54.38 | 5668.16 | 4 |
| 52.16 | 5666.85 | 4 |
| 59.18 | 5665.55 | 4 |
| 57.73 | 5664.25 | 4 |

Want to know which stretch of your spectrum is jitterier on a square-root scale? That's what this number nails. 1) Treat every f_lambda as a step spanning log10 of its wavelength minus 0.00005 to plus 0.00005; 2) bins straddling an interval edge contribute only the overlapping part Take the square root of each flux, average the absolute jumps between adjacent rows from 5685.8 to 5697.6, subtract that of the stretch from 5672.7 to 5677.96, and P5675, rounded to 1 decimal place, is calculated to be -0.1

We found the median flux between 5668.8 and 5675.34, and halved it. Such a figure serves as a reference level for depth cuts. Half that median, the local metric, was 29.1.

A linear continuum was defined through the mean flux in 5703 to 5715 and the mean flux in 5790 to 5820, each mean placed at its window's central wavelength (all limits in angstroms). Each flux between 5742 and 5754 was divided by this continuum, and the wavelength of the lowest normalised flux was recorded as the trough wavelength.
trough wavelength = 5747.01 angstroms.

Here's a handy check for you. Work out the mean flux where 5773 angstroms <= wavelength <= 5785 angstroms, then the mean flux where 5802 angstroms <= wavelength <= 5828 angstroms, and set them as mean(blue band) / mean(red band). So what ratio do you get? 1.04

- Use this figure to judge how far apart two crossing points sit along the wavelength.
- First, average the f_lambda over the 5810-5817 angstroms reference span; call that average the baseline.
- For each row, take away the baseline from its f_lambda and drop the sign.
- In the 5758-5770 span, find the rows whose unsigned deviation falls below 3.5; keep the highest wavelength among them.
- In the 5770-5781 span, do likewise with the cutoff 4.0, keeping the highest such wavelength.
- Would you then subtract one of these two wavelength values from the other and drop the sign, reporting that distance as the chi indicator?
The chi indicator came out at 10.6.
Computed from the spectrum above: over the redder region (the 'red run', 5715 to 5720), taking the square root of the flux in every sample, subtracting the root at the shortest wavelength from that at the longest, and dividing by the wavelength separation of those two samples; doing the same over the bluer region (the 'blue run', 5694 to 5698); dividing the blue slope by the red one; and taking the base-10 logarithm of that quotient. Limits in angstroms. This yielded -1.4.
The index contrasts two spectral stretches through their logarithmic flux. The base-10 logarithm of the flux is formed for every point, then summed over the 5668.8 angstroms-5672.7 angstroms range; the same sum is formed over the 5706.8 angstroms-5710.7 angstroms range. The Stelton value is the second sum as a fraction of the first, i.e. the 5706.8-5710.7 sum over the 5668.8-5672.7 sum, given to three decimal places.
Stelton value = 1.006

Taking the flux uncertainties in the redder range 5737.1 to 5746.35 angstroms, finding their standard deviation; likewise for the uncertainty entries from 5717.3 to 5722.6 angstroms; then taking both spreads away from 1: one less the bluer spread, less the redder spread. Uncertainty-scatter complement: 0.9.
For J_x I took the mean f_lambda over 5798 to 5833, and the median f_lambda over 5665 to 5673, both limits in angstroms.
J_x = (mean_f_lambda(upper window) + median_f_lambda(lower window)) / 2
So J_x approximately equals 55.7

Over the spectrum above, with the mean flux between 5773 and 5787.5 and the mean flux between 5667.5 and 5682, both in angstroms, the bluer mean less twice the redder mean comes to -60.3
